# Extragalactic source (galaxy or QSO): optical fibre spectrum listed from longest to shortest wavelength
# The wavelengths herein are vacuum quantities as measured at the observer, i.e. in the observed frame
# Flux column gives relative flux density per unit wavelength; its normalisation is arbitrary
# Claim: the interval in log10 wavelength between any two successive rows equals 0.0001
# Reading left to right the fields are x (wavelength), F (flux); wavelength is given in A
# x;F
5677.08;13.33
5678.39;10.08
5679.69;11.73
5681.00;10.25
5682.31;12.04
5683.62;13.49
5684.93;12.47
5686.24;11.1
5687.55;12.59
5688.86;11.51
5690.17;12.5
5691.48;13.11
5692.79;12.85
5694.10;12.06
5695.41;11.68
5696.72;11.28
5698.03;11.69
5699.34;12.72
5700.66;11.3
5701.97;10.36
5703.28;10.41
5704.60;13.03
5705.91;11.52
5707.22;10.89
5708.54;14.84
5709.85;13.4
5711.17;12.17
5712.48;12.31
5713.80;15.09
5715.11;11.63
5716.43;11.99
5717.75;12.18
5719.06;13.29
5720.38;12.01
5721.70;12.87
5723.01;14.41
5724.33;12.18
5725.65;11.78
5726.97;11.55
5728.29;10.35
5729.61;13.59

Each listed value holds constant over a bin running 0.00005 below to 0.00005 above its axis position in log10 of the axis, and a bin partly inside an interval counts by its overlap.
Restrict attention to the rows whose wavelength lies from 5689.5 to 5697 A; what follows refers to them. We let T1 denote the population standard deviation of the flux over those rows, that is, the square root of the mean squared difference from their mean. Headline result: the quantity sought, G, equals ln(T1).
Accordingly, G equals -0.4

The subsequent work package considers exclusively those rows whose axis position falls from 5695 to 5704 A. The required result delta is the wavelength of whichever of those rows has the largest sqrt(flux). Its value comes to 5699.34 A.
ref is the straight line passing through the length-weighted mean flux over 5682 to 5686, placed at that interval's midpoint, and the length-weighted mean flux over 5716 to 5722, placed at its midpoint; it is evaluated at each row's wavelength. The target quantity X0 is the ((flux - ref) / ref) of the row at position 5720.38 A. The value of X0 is -0.04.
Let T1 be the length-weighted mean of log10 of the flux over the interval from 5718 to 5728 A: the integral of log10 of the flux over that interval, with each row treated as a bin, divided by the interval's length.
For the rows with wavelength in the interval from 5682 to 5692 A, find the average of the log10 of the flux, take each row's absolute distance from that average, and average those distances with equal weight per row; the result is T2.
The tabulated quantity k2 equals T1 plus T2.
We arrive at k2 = 1.12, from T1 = 1.10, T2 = 0.021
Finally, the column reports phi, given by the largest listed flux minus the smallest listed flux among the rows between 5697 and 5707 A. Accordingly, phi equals 2.7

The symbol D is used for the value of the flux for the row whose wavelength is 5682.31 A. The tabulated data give 12.04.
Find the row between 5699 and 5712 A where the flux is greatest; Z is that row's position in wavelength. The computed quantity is 5708.54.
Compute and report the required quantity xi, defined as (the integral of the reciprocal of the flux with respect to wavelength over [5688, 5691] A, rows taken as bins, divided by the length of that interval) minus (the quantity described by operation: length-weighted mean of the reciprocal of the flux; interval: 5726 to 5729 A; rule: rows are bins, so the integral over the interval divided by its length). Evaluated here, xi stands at -0.0078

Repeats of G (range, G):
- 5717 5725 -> -0.2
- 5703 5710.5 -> 0.4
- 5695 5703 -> -0.4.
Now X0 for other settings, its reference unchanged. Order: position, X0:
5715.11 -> -0.07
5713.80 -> 0.21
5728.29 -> -0.17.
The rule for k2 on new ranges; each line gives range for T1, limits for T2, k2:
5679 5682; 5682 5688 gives 1.07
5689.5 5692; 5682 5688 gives 1.13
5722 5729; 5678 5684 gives 1.12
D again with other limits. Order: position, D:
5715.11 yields 11.63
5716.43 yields 11.99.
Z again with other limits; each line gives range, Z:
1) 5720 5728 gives 5723.01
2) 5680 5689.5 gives 5683.62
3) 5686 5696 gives 5691.48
